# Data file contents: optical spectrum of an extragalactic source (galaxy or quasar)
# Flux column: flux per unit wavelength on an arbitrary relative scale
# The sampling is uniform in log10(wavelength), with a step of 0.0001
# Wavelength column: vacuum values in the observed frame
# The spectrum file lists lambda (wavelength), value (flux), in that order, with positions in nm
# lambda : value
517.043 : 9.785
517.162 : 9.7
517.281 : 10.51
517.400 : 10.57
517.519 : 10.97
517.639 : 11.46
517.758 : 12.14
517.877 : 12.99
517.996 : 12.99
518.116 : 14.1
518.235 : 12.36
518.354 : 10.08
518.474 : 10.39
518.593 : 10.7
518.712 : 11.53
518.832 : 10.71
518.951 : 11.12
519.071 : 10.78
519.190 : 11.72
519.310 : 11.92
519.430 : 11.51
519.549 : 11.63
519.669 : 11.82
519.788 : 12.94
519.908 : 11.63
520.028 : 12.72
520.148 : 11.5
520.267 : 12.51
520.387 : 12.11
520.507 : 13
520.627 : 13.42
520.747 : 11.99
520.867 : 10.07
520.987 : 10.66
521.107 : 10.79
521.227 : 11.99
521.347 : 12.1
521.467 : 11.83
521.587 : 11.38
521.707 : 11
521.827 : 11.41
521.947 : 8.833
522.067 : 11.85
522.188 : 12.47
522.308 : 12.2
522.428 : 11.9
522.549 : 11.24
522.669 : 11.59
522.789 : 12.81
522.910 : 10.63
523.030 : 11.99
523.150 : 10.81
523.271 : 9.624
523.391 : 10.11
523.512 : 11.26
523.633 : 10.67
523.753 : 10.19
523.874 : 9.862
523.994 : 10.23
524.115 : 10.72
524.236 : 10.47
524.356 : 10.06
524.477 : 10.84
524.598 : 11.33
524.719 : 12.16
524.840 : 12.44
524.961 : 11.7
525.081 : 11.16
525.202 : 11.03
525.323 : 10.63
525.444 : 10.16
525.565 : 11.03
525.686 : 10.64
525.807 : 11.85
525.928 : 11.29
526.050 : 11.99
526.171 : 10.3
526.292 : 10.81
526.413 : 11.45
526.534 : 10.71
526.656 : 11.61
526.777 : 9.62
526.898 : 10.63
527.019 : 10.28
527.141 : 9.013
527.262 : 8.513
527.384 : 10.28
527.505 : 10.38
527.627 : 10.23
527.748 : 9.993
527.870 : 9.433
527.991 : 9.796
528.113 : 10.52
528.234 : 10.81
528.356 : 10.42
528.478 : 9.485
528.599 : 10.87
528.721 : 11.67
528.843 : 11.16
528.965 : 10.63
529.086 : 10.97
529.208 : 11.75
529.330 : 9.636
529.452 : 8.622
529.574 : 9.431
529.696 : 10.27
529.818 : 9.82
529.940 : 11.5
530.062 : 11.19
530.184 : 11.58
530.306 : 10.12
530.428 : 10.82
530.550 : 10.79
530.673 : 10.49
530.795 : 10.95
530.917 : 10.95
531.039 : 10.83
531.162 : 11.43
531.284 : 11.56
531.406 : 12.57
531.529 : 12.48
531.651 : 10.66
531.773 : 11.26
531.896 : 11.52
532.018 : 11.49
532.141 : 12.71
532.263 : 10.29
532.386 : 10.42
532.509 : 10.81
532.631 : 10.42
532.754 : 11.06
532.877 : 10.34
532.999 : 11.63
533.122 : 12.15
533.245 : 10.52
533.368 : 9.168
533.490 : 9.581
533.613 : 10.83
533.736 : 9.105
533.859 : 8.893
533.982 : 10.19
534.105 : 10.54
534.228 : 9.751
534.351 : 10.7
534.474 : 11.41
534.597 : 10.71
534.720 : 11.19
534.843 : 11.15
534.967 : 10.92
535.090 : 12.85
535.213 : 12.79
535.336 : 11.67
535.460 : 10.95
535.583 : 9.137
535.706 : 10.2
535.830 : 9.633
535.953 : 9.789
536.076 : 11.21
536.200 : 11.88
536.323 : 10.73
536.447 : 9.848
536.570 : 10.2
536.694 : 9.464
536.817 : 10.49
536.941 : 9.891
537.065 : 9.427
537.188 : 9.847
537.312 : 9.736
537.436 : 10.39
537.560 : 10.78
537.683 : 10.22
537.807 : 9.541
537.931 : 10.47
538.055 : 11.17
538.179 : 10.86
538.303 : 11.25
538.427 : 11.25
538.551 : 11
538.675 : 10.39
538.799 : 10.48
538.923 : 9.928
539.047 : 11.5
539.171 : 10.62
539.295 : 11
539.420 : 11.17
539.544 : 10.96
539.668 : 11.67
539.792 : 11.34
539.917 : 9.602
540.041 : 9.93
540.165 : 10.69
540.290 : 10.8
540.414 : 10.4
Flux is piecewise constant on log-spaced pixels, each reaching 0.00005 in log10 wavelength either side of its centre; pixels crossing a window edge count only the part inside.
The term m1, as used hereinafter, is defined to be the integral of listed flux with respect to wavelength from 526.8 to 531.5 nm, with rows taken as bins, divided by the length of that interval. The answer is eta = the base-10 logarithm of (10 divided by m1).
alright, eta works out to -0.02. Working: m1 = 10.5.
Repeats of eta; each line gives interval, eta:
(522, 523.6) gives -0.06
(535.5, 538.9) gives -0.01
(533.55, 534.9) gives -0.02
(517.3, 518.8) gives -0.07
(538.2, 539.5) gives -0.04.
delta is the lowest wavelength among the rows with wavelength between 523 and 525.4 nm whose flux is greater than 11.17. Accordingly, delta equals 523.030 nm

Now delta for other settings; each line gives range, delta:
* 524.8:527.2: 524.840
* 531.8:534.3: 531.896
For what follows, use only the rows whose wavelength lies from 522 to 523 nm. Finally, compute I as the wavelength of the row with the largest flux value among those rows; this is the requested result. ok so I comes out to 522.789 nm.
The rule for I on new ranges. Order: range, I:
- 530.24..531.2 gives 531.162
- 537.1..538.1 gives 538.055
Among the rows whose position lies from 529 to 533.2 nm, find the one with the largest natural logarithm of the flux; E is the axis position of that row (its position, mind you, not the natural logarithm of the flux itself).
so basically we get 532.141 nm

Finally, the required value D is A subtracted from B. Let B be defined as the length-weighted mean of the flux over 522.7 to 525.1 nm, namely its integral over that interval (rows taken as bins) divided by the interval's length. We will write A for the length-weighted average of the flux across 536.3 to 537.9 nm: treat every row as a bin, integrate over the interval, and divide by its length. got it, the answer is 0.9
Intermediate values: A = 10.0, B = 11.0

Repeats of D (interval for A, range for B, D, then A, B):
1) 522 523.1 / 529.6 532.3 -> -0.7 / 11.8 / 11.1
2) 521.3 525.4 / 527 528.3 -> -1.2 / 11.1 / 9.9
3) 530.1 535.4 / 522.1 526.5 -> 0.1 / 11.0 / 11.1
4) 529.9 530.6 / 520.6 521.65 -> 0.5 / 11.0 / 11.5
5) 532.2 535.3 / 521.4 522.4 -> 0.7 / 10.7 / 11.4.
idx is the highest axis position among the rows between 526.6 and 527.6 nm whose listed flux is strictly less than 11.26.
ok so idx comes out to 527.505 nm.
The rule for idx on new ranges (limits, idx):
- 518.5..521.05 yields 520.987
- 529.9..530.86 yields 530.795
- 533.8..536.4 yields 536.323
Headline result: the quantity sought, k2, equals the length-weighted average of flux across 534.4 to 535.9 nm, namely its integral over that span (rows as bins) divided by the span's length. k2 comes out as 11.0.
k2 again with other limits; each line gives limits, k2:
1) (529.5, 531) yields 10.6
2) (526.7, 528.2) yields 9.9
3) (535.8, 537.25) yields 10.2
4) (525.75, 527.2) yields 10.8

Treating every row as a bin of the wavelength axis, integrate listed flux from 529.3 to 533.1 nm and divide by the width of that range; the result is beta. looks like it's 10.9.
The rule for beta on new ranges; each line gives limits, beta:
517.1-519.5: 11.4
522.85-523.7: 10.7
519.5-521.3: 11.9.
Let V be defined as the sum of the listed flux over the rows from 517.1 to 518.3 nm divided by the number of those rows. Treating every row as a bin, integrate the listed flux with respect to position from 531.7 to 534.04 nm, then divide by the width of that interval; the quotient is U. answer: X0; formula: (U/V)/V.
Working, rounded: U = 10.7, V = 11.78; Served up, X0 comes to 0.077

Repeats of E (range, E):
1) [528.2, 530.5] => 529.208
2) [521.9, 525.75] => 522.789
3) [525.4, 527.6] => 526.050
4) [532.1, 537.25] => 535.090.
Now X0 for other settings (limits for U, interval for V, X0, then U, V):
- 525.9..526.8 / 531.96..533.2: 0.089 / 11.0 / 11.13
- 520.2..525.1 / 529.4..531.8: 0.096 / 11.3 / 10.87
